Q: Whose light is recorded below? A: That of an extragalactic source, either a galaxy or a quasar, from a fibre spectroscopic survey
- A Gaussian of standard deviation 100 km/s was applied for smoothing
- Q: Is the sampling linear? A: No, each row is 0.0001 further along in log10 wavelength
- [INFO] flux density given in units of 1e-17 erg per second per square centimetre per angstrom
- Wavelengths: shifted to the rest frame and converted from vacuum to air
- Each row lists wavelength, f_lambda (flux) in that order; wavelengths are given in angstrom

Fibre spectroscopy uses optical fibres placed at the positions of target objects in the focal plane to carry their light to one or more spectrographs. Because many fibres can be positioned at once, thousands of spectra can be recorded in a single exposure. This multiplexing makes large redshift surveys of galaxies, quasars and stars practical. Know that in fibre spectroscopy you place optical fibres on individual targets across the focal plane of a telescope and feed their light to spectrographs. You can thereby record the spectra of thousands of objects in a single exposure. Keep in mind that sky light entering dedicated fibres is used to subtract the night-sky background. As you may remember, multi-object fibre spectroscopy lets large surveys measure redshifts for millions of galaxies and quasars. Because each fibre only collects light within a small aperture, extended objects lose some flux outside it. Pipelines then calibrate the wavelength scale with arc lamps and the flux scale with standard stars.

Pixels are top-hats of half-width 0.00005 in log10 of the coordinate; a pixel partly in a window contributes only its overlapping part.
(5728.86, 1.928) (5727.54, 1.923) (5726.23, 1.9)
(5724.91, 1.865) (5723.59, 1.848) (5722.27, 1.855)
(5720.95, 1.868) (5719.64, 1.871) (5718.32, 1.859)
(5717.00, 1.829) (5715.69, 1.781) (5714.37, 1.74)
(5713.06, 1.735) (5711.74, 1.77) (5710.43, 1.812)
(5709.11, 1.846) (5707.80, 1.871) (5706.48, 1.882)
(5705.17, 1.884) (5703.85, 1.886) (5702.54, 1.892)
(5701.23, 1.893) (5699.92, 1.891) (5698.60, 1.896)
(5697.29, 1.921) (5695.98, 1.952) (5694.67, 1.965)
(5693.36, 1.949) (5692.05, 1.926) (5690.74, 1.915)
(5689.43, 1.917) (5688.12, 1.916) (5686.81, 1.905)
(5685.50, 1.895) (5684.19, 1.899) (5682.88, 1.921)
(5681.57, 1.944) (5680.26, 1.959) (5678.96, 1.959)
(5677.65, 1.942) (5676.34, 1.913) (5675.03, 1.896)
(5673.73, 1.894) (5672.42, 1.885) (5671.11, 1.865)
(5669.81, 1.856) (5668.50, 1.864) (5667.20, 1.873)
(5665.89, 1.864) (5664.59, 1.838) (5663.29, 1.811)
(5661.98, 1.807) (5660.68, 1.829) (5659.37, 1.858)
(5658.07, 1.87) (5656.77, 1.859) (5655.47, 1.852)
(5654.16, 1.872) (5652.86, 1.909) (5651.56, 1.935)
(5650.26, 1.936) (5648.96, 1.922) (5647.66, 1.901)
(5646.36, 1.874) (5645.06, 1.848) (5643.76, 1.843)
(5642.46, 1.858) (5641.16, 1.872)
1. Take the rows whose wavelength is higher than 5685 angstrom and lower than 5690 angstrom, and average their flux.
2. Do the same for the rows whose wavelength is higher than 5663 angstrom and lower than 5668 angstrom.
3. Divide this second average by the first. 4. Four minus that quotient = 3.03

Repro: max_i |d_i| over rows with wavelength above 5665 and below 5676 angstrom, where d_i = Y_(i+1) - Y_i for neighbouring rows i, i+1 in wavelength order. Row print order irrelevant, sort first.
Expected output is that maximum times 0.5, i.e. 0.010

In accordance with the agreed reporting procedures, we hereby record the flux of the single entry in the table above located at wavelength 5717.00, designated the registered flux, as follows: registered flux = 1.829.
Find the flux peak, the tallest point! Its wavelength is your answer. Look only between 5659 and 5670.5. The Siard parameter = 5667.20 angstrom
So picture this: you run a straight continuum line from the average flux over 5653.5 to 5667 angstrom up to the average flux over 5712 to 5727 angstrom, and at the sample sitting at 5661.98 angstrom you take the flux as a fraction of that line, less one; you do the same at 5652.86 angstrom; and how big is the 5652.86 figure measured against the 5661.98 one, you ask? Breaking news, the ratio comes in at -1.6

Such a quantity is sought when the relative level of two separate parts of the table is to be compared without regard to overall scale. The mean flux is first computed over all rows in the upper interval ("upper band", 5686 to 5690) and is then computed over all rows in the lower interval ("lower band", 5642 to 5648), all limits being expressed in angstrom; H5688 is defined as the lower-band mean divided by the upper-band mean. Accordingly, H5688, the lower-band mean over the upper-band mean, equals 0.97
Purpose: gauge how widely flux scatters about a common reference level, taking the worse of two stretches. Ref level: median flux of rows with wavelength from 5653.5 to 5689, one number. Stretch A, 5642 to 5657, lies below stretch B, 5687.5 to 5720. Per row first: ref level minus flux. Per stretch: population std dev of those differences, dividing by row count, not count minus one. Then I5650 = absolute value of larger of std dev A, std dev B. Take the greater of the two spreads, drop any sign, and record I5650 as 0.062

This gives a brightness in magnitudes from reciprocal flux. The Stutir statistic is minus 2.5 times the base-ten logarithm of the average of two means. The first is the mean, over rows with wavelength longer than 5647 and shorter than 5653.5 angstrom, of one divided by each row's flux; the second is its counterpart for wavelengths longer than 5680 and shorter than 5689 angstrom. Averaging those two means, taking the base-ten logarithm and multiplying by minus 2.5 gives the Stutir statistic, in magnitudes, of 0.708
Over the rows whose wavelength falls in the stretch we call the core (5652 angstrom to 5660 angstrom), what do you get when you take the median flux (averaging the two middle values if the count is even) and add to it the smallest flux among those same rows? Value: 3.72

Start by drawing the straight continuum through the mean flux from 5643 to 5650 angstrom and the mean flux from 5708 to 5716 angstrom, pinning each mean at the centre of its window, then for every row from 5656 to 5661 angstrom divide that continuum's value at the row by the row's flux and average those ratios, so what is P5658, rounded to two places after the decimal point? 1.00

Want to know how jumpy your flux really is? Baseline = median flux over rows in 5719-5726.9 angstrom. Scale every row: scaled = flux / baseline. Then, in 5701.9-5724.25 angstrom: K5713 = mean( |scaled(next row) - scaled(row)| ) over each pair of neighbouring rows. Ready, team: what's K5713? 0.0106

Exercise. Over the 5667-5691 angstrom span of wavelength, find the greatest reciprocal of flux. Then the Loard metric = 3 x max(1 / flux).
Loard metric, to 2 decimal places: 1.62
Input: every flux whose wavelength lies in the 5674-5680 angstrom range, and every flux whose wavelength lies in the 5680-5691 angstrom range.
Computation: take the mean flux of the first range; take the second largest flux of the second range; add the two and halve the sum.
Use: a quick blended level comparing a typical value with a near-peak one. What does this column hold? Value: 1.94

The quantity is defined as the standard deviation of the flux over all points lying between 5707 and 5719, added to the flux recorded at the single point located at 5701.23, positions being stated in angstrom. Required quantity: 1.94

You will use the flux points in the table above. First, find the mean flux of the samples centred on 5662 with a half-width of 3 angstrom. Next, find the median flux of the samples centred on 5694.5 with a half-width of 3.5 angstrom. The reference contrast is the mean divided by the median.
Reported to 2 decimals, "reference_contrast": 0.94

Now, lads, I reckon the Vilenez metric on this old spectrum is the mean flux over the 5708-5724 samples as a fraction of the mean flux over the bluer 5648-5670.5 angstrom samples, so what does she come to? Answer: 0.973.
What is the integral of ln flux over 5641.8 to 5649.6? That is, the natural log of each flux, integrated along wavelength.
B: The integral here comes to 4.90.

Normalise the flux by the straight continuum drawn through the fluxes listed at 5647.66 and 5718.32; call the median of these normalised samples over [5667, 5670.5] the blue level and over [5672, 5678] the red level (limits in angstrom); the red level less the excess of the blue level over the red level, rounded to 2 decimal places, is 1.02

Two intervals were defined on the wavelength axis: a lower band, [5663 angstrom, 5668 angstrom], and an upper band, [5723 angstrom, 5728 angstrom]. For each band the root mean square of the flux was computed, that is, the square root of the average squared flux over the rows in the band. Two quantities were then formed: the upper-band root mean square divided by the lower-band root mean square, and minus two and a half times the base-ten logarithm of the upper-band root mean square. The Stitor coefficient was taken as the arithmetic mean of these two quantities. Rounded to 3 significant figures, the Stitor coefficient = 0.166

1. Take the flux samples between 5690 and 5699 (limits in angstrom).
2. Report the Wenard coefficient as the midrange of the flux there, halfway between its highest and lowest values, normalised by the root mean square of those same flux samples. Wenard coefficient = 0.999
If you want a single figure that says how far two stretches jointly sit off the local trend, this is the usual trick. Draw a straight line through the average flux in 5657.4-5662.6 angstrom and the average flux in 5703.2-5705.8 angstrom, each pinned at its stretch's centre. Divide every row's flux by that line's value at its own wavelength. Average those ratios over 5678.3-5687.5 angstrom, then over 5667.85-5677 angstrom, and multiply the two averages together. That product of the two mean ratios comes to 1.05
